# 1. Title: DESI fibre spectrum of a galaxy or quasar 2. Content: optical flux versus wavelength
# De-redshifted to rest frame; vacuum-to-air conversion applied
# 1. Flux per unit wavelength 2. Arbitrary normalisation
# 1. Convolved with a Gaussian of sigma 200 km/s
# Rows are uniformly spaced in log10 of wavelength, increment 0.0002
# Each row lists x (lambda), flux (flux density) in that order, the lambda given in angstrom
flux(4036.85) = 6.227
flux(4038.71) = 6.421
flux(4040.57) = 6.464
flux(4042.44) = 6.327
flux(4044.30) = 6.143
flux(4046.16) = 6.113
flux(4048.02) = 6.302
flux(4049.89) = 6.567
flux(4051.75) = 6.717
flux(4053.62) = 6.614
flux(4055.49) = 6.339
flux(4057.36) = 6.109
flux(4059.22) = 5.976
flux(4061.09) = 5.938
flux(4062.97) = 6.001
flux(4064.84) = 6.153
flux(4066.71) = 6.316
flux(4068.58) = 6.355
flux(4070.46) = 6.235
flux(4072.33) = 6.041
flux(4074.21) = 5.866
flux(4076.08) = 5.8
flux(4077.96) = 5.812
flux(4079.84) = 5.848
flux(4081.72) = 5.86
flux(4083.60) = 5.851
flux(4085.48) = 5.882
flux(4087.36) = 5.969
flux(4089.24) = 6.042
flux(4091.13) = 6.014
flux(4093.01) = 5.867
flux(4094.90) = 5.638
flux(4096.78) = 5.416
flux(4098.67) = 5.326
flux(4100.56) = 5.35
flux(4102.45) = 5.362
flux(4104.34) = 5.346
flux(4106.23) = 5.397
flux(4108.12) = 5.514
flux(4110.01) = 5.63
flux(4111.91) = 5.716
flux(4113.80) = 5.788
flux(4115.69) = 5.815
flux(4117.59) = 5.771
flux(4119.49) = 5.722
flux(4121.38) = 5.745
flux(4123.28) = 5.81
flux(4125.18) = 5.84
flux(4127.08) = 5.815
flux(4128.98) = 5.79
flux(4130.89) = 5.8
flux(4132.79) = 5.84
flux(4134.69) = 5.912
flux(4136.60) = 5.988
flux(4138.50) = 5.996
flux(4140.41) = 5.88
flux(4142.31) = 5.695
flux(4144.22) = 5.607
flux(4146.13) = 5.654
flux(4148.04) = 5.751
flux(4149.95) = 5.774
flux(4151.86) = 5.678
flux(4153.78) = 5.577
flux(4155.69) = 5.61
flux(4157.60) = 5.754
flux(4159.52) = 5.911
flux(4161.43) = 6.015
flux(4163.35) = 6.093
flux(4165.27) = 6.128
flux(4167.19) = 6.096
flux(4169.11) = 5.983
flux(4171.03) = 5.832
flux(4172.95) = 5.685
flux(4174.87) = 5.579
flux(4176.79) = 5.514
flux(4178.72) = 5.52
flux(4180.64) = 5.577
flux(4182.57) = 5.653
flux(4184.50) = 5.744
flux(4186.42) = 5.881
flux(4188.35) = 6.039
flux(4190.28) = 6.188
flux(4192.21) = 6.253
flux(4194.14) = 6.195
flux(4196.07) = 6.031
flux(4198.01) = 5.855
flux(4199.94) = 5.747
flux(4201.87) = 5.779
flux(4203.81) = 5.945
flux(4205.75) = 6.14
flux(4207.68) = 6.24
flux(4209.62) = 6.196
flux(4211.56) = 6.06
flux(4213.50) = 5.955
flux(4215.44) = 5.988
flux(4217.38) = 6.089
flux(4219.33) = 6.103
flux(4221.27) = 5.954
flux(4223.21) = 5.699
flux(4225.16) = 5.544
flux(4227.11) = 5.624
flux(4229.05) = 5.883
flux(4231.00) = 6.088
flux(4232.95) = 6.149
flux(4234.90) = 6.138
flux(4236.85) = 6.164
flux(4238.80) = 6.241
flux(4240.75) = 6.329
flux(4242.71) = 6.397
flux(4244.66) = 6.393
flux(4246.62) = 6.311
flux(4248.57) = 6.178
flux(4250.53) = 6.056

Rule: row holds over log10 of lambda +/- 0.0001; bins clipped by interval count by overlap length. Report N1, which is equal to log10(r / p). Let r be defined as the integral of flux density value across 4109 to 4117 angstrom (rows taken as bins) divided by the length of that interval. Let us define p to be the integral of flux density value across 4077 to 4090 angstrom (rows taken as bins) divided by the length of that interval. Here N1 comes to -0.012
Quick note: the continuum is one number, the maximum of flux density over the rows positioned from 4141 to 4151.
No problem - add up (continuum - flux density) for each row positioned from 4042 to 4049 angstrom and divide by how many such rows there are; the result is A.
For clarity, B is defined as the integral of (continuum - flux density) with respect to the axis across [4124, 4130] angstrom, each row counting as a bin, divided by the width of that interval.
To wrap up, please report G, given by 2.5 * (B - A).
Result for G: 1.0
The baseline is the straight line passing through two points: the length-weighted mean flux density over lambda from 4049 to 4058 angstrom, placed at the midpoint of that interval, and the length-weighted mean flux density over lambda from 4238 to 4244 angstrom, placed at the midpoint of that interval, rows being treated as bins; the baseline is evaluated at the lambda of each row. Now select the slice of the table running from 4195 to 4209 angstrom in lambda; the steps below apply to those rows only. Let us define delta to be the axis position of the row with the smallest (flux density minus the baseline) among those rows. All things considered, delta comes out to 4199.94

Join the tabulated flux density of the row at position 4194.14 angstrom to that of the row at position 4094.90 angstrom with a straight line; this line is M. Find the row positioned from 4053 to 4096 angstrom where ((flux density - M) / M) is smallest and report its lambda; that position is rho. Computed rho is 4094.90 angstrom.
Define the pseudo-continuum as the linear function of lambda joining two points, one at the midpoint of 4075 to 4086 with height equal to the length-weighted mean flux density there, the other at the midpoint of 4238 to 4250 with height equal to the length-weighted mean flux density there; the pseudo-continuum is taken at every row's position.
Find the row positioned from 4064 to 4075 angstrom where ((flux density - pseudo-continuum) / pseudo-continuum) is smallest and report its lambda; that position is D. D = 4074.21 angstrom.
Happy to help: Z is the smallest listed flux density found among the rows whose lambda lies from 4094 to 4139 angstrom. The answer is 5.326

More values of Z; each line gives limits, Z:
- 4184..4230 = 5.544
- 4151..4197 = 5.514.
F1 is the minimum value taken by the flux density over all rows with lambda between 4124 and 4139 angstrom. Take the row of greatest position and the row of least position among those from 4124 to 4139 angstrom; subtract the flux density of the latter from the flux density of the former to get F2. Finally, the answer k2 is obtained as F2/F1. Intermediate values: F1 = 5.79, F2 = 0.16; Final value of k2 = 0.027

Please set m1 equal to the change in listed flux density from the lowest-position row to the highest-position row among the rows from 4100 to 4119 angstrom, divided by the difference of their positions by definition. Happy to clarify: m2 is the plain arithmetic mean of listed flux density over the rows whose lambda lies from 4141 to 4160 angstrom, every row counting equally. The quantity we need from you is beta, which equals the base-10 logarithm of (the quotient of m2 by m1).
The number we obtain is 2.4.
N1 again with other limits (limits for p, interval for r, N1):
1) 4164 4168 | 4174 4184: -0.040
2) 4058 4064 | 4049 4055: 0.043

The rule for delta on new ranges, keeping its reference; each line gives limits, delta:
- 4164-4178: 4176.79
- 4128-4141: 4128.98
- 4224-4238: 4225.16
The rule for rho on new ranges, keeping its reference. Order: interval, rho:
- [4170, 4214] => 4178.72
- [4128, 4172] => 4153.78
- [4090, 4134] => 4104.34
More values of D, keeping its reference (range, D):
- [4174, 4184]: 4176.79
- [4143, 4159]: 4153.78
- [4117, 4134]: 4119.49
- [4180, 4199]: 4180.64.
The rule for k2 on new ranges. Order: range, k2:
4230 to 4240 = 0.025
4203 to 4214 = 0.002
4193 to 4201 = -0.078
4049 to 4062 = -0.106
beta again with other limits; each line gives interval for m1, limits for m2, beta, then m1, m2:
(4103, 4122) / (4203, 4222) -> 2.4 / 0.0234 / 6.07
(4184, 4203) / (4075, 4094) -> 3.5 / 0.0020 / 5.89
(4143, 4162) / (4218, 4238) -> 2.4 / 0.0237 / 5.93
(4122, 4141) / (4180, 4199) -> 3.2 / 0.0041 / 5.94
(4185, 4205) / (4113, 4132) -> 3.2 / 0.0037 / 5.79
